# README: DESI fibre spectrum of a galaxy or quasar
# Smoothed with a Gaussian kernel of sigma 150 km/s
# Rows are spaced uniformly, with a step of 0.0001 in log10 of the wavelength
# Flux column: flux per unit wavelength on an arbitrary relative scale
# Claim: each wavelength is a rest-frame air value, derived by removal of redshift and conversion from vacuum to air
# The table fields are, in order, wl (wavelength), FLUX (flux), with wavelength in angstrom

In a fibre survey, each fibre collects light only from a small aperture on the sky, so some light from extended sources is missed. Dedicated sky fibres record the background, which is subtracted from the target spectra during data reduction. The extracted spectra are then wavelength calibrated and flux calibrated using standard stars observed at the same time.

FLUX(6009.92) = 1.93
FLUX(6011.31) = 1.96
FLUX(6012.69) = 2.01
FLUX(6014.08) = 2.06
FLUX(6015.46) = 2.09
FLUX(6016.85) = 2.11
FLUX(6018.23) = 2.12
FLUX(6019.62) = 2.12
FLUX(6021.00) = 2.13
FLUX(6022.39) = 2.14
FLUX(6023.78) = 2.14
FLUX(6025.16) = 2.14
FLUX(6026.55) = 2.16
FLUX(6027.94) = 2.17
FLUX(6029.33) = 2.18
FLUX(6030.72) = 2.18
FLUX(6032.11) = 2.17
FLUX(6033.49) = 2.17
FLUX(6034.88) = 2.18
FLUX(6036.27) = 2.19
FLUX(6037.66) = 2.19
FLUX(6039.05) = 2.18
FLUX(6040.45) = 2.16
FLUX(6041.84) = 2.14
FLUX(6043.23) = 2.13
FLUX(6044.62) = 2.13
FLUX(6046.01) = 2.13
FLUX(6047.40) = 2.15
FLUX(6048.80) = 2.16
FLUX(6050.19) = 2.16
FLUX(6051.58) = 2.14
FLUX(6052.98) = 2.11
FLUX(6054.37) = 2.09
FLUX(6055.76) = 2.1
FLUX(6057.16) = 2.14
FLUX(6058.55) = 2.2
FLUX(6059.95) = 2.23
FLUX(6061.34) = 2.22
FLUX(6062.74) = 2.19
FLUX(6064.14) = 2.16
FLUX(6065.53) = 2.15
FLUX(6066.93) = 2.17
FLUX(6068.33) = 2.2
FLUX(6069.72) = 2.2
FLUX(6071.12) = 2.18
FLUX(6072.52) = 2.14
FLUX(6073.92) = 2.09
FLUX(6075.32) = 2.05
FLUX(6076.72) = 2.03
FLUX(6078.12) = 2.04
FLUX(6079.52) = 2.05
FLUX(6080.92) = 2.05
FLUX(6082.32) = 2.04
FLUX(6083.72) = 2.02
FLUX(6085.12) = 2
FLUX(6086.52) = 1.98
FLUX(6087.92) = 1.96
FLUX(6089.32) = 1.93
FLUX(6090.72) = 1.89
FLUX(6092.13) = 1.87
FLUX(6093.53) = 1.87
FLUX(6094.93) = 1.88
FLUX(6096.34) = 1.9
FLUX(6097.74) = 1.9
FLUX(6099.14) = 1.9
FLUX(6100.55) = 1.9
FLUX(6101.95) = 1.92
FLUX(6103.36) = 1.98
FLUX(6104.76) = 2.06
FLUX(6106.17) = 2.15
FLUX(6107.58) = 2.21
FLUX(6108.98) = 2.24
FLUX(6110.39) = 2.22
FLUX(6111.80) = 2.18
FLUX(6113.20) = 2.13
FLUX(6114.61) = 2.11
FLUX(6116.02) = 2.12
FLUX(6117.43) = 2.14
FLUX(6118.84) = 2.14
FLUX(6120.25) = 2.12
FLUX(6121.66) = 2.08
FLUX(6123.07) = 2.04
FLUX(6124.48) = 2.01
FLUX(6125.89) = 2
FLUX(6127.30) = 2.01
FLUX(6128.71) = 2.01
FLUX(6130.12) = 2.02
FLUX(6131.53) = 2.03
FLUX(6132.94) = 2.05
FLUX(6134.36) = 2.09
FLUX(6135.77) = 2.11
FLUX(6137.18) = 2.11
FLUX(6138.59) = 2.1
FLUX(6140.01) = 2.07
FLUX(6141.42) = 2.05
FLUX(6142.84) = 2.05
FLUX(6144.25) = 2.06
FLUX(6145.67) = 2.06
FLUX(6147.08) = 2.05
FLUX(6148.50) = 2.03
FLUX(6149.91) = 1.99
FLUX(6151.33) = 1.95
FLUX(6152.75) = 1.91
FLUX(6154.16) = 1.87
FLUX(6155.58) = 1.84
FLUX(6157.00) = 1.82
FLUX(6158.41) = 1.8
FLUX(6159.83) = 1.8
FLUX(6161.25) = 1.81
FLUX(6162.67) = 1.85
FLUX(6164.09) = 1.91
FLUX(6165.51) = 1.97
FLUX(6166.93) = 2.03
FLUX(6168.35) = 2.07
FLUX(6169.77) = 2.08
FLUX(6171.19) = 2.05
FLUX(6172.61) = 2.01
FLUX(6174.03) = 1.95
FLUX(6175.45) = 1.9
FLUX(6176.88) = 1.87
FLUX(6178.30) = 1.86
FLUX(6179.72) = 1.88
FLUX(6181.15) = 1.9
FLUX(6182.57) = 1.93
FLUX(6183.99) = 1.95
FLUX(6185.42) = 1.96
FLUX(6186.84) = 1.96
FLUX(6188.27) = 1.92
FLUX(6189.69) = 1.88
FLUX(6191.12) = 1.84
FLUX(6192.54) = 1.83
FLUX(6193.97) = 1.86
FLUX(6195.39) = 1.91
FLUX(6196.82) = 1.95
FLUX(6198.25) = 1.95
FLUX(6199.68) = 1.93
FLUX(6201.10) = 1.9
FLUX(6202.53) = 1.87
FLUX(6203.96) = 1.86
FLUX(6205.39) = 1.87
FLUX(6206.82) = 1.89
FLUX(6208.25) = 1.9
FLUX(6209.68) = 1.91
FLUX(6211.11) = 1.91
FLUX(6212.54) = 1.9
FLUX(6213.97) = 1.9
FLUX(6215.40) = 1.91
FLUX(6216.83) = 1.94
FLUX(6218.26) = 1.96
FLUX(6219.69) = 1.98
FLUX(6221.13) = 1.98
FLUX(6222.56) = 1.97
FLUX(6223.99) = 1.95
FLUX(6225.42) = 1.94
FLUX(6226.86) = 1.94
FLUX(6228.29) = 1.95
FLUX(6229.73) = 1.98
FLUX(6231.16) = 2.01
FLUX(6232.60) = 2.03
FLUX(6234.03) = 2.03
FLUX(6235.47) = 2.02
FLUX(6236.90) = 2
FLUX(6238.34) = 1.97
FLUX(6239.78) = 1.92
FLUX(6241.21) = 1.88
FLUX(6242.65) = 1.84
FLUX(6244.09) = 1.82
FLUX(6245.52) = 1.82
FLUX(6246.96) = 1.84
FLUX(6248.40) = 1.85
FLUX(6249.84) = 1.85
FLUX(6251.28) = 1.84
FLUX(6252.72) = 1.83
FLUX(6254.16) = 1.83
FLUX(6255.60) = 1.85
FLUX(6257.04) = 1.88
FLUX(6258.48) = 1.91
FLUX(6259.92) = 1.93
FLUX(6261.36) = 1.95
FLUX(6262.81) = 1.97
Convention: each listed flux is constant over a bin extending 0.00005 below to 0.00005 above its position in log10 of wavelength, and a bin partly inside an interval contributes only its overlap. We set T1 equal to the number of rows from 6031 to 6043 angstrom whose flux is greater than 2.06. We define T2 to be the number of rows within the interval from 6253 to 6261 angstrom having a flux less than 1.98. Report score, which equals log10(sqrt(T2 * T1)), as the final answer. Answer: 0.80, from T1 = 8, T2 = 5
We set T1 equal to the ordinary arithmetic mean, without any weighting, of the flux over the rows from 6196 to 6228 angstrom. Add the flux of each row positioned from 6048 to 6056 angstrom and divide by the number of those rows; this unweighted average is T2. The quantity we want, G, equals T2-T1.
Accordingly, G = 0.20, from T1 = 1.92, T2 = 2.13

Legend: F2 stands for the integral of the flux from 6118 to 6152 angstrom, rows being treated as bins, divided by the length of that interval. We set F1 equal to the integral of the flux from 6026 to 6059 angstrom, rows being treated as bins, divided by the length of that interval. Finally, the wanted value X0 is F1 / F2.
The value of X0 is 1.05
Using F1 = 2.15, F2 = 2.05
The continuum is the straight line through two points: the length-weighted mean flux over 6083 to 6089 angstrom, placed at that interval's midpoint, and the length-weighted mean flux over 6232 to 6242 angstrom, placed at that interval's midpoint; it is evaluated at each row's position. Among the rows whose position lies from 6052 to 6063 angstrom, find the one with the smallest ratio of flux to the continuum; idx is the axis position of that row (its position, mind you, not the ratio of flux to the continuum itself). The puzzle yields 6054.37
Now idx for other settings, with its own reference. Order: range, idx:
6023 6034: 6023.78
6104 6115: 6104.76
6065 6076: 6075.32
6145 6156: 6155.58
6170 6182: 6178.30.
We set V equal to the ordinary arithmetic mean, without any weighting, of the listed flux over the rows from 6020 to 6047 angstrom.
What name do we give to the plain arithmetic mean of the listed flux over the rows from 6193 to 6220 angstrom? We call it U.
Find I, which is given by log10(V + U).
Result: 0.609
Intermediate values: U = 1.91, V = 2.16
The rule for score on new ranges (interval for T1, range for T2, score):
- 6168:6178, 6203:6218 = 0.65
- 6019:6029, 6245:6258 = 0.90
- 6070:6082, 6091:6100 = 0.63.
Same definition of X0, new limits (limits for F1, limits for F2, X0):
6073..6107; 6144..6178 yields 1.02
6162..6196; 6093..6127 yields 0.94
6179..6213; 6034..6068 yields 0.88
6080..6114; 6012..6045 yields 0.94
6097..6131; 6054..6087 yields 0.98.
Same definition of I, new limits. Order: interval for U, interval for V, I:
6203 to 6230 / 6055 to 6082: 0.609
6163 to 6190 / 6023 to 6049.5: 0.614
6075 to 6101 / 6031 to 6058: 0.614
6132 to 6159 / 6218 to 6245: 0.597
